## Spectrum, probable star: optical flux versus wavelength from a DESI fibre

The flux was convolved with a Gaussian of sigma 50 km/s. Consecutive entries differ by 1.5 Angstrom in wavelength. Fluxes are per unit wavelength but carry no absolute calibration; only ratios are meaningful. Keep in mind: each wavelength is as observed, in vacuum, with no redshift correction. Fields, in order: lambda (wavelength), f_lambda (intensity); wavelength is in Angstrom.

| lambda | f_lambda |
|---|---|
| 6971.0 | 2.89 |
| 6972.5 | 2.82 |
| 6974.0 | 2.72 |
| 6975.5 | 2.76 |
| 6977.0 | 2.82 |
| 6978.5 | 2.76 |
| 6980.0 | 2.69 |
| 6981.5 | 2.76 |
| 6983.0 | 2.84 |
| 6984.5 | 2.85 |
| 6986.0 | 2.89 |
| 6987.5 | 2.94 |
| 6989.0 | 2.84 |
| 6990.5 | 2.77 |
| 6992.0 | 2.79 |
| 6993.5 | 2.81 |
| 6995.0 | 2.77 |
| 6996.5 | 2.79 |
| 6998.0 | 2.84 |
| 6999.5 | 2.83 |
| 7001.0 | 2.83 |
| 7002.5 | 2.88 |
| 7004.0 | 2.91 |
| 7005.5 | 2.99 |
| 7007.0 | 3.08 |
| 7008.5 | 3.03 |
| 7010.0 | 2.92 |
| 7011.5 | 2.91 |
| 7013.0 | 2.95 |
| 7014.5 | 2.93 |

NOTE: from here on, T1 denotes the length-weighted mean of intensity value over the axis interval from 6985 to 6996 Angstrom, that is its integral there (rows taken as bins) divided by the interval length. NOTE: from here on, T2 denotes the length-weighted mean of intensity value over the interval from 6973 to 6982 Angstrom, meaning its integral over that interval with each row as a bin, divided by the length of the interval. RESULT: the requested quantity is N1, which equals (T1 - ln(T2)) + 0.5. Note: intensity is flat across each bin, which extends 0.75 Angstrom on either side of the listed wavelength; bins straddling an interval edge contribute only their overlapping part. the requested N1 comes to 2.32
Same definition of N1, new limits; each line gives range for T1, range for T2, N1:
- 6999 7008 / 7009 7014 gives 2.35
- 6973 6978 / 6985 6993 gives 2.22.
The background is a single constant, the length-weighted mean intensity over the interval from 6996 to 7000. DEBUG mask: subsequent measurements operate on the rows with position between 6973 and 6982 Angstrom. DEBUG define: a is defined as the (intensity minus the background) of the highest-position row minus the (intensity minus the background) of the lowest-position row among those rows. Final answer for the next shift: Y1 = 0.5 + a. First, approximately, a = 0.04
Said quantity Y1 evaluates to 0.54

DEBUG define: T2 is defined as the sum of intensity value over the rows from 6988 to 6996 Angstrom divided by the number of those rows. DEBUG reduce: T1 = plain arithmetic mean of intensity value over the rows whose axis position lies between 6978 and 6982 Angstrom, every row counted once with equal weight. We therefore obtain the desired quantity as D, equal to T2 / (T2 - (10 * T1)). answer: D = -0.114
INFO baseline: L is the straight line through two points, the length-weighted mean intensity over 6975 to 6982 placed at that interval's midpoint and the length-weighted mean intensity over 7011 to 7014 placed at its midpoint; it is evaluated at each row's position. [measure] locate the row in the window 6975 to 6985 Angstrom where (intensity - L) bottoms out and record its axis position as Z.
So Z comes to 6980.0 Angstrom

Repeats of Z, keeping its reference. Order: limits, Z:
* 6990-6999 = 6995.0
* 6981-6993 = 6990.5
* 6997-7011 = 7001.0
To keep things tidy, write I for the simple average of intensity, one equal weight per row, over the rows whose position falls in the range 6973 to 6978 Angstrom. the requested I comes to 2.77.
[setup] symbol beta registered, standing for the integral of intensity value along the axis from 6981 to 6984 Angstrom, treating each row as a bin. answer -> 8.42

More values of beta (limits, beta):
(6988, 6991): 8.46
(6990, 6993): 8.35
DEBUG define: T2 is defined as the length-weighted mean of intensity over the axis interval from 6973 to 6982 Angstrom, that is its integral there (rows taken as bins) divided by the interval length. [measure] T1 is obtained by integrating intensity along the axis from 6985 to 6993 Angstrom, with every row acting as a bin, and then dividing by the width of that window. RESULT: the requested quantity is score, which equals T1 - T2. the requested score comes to 0.09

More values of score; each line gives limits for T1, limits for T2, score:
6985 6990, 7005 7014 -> -0.10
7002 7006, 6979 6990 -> 0.10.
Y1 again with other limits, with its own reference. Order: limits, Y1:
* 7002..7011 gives 0.54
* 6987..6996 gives 0.33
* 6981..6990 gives 0.58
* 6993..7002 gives 0.52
